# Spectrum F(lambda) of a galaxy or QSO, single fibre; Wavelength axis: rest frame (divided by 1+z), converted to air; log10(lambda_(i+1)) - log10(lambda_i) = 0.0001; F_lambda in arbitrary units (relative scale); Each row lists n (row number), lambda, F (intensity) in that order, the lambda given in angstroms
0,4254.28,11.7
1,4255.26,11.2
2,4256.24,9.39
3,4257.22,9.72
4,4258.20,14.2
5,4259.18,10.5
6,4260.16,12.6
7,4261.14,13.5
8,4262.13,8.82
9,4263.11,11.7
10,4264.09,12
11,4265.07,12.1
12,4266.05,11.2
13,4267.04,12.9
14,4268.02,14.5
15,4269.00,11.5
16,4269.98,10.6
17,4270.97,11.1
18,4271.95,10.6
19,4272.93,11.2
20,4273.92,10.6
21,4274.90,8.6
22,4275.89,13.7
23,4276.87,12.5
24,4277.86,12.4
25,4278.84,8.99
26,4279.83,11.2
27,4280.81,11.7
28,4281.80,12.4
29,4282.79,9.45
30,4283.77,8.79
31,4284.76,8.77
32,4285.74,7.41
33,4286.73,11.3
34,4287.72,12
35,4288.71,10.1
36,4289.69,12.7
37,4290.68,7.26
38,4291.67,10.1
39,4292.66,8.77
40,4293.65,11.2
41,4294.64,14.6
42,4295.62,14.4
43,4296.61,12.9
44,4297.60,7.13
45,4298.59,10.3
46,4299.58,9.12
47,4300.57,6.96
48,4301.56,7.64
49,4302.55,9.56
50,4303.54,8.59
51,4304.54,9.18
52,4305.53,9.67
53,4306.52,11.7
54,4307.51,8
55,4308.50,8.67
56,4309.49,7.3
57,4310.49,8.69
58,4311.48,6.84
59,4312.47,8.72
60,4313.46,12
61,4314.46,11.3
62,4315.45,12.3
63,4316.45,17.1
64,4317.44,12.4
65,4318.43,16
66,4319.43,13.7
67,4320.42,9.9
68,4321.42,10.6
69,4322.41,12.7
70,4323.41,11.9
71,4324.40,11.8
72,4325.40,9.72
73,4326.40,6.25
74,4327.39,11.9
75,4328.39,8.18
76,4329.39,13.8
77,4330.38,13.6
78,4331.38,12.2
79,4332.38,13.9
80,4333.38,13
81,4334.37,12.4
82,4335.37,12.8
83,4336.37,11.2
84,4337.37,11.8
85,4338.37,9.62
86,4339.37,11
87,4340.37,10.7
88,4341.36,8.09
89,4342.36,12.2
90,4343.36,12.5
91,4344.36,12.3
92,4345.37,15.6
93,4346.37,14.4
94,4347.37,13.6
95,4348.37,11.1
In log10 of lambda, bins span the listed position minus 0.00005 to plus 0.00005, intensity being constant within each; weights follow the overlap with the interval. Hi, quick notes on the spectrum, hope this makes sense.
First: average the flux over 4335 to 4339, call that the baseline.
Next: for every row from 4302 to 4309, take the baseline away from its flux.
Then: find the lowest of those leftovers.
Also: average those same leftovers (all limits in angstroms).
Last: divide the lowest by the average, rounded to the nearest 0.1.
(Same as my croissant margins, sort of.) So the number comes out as 1.7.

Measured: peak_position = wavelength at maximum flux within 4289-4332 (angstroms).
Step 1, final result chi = 4316.45 angstroms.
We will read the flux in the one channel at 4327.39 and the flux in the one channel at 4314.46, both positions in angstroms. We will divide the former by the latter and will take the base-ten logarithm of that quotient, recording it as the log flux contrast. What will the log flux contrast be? 0.022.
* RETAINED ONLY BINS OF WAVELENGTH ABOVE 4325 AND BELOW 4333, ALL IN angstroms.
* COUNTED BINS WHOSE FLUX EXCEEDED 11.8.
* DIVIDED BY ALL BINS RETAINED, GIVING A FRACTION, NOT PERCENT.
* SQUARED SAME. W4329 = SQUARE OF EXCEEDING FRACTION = 0.4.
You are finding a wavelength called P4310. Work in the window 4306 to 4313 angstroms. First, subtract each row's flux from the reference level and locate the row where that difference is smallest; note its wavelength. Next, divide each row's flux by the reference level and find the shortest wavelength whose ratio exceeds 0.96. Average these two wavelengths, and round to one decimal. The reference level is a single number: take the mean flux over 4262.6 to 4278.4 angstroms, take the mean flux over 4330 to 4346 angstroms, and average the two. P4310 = 4306.5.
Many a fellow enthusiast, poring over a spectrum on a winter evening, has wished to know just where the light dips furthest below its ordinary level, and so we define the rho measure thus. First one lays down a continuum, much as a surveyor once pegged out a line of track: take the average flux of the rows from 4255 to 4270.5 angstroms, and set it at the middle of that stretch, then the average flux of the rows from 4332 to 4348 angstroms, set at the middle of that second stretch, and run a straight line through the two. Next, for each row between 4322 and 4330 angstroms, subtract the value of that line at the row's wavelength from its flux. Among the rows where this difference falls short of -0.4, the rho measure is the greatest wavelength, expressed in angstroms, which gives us 4328.39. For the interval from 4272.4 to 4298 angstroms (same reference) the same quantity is 4297.60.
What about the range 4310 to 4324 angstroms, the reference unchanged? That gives 4321.42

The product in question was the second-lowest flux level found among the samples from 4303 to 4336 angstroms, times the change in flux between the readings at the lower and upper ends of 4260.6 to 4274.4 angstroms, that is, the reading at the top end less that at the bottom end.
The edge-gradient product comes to -20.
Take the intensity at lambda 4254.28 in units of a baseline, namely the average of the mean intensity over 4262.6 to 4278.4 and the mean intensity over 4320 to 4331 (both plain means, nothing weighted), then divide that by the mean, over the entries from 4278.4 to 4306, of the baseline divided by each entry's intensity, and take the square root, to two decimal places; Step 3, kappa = 0.94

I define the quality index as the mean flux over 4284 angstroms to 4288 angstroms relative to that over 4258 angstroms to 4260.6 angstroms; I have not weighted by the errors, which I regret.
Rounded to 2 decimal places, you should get 0.79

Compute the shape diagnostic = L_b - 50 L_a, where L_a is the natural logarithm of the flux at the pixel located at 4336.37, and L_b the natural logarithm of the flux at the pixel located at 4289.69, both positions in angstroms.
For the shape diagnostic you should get -118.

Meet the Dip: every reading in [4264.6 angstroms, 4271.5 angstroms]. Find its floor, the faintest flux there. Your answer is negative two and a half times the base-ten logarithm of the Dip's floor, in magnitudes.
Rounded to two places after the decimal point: -2.56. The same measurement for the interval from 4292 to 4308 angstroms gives -2.11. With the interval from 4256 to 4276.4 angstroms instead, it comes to -2.34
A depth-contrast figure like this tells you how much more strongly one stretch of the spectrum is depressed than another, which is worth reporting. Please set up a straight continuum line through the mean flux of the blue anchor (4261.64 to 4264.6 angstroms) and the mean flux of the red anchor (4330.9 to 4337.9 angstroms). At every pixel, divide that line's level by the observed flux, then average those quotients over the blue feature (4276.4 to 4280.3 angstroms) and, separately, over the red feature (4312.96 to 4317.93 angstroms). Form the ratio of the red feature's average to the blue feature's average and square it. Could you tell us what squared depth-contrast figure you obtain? 0.87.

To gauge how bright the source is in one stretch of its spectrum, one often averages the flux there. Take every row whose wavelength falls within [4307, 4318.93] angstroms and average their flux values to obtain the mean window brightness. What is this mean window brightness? 10.8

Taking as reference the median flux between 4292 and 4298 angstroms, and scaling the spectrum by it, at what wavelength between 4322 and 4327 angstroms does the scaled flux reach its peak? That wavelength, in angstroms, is 4322.41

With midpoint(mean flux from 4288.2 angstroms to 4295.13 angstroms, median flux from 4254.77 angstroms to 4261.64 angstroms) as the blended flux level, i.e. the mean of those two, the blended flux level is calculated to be 10.9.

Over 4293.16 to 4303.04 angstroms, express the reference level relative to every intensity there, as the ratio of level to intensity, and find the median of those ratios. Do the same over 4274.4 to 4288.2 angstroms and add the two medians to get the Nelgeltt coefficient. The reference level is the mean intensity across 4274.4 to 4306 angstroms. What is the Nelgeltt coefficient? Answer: 1.95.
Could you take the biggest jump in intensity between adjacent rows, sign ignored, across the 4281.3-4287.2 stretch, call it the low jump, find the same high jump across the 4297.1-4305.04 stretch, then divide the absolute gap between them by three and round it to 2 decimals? 0.24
